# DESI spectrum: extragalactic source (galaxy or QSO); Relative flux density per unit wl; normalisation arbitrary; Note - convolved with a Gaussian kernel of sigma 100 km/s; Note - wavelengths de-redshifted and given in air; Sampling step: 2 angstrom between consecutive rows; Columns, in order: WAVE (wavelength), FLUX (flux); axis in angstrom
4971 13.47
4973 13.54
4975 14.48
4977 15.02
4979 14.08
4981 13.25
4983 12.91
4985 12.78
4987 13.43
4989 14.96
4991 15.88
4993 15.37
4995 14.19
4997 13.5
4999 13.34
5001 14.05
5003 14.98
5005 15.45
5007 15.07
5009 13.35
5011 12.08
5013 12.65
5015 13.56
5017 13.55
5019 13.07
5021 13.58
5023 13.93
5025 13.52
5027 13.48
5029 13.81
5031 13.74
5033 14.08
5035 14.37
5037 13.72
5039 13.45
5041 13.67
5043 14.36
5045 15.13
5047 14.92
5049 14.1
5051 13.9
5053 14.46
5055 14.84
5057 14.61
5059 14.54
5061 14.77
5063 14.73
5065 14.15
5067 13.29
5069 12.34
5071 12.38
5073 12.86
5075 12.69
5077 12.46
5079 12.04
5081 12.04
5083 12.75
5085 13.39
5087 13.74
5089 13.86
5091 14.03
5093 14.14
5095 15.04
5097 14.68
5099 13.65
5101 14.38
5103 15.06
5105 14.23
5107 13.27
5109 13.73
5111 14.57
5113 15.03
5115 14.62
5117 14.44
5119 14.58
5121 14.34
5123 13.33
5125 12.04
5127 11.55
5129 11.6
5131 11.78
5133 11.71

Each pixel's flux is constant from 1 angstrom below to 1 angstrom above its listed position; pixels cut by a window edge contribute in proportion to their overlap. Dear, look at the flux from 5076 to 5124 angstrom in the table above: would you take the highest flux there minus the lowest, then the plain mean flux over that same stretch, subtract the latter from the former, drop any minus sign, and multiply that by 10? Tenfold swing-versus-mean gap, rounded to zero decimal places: 109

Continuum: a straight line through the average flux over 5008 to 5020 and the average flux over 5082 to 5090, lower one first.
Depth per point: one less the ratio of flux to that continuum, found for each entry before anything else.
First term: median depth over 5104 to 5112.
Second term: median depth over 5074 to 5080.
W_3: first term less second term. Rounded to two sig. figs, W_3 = -0.10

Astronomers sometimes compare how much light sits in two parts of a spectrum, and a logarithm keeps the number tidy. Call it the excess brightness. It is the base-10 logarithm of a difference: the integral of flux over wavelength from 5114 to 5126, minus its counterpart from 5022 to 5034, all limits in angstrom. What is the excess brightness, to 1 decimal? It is 0.2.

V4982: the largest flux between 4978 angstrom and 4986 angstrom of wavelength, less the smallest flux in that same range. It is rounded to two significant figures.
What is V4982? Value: 1.3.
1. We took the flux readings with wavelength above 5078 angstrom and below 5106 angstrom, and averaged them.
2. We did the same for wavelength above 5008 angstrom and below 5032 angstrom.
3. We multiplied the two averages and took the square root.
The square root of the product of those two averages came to 13.6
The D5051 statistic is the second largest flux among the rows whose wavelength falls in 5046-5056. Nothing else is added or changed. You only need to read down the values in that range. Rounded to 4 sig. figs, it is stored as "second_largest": 14.84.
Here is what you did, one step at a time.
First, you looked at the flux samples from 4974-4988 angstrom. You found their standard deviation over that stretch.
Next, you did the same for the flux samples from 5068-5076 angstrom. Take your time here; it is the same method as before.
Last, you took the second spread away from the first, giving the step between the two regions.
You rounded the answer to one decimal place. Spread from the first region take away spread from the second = 0.6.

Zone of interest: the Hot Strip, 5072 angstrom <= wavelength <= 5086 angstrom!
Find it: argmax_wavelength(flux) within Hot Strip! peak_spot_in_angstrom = 5085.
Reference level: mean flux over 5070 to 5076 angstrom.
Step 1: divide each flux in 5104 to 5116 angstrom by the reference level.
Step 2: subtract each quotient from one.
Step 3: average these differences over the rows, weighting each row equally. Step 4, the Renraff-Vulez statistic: -0.13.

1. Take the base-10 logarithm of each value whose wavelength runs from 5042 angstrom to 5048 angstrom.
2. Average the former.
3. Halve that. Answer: 0.585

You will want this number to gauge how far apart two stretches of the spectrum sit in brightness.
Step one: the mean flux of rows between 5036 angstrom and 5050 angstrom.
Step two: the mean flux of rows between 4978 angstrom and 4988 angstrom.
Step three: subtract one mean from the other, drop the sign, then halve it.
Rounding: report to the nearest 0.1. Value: 0.5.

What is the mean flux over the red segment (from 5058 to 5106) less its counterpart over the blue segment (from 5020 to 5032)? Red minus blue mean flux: 0.0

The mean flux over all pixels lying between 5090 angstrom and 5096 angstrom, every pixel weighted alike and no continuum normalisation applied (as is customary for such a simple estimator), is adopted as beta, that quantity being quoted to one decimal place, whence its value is 14.4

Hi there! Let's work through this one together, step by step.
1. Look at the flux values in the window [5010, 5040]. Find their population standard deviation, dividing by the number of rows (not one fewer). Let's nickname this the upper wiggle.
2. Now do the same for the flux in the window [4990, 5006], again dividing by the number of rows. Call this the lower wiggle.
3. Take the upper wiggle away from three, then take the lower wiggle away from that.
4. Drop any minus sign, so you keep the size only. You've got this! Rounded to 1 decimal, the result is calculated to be 1.6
